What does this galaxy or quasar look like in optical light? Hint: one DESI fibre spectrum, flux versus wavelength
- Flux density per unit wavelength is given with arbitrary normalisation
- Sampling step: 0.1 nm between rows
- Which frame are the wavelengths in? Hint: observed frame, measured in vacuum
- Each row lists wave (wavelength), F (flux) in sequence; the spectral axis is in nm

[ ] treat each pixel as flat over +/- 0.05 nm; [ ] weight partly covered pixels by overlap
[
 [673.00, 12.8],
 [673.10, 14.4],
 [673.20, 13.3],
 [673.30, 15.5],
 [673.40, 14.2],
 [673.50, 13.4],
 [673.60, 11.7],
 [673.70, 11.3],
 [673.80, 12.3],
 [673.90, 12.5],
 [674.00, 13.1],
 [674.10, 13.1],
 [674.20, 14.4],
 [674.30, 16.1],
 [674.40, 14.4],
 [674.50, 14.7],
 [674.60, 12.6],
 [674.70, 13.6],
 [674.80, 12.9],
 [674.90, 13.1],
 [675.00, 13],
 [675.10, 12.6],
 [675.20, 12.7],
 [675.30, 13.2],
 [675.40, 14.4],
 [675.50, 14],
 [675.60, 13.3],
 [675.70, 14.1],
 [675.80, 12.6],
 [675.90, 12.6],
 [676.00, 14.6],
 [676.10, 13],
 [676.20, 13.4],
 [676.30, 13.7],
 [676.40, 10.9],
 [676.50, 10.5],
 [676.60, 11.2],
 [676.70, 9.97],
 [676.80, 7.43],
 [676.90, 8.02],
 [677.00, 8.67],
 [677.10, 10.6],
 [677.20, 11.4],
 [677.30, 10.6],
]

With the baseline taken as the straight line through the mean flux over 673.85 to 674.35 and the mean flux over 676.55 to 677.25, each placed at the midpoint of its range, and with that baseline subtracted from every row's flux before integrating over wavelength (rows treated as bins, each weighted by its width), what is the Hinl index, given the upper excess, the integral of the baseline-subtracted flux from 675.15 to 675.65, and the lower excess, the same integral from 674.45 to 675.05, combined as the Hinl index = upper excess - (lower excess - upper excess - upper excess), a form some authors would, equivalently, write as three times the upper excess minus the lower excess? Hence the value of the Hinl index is 2.2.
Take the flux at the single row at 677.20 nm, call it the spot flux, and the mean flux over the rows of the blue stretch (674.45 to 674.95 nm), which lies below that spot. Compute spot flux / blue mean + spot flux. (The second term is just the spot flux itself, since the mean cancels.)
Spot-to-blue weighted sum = 12.3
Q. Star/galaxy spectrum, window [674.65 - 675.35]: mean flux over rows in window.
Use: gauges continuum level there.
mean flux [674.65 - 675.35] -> 13.0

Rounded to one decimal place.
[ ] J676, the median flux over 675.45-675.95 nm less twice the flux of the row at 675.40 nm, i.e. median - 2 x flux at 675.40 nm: -15.5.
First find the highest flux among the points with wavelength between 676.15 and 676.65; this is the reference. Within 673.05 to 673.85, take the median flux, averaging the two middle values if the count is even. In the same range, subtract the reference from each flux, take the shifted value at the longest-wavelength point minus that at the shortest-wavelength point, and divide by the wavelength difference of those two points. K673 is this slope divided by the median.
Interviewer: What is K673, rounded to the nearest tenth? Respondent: -0.2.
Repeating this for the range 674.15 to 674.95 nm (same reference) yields -0.1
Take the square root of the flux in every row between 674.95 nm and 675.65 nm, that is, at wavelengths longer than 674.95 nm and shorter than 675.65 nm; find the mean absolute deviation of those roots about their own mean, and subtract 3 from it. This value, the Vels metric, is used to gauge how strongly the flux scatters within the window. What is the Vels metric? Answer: -2.93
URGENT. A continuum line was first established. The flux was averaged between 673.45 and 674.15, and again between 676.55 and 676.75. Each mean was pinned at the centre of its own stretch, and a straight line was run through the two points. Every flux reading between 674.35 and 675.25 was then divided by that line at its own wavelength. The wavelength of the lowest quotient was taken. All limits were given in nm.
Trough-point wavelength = 674.60 nm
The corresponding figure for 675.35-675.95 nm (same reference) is 675.80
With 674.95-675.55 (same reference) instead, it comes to 675.10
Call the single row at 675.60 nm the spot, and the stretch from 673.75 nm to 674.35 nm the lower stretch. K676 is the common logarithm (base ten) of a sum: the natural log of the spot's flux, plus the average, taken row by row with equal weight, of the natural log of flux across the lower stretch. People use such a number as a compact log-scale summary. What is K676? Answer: 0.715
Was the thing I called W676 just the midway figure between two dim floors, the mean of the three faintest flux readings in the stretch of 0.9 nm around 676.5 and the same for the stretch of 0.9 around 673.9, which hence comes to 10.1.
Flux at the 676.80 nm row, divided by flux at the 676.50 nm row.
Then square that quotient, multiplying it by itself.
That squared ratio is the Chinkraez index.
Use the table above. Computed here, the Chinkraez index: 0.50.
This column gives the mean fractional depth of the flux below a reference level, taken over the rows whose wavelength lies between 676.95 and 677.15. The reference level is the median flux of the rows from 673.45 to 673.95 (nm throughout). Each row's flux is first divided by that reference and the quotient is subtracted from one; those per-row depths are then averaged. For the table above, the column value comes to 0.22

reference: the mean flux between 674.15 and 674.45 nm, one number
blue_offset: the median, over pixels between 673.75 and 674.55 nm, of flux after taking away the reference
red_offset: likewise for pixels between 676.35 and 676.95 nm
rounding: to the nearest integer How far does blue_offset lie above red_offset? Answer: 4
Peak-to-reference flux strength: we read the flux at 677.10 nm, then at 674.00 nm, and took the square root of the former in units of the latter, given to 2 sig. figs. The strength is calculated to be 0.90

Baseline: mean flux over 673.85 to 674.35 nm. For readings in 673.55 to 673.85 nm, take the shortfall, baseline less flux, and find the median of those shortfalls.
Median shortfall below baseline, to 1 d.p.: 2.1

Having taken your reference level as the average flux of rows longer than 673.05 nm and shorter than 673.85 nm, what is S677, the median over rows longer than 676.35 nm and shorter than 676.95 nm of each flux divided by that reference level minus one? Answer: -0.23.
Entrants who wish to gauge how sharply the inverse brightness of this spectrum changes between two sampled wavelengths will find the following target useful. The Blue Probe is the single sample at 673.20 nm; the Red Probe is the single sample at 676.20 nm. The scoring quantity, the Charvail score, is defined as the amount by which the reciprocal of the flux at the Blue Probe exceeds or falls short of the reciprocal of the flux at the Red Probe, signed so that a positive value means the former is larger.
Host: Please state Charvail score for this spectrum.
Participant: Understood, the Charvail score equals 0.0006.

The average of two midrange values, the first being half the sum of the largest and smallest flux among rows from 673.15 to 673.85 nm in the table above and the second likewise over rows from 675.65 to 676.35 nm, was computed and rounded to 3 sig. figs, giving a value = 13.5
